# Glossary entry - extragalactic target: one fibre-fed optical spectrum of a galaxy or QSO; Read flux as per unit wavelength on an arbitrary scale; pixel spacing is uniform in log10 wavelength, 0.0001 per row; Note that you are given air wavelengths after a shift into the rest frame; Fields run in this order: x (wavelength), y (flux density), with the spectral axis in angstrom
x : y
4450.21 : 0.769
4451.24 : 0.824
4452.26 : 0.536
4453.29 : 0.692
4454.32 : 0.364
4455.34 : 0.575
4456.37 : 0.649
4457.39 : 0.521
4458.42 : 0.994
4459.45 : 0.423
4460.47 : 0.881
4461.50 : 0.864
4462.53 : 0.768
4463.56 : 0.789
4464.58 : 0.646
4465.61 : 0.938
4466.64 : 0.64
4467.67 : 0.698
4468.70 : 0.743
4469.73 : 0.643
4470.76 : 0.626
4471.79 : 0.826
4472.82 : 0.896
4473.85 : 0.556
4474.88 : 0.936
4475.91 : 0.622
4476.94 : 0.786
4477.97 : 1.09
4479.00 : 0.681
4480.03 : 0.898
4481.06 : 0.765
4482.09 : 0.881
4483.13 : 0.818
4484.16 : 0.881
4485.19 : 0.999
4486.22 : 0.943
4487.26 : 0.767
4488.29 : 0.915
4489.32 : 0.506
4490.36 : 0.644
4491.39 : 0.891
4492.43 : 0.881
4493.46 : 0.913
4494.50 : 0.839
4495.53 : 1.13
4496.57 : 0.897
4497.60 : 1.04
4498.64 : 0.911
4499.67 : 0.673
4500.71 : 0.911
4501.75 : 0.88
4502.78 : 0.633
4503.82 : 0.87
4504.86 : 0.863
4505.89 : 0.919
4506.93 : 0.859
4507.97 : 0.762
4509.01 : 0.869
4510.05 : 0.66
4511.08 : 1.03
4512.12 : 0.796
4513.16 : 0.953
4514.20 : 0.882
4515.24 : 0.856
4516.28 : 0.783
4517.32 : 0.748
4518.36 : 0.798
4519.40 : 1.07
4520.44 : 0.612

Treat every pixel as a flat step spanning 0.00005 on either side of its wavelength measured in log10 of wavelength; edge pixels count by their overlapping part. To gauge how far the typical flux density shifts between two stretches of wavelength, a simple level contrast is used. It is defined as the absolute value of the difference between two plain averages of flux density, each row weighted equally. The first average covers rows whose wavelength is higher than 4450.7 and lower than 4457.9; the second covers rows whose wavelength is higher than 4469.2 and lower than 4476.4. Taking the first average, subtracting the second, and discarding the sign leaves 0.13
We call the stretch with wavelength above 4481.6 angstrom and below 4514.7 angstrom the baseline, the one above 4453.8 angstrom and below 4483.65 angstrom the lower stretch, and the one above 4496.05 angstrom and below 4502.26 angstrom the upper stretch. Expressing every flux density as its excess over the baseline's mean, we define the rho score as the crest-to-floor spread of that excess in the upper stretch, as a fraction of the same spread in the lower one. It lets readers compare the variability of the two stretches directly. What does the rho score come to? 0.51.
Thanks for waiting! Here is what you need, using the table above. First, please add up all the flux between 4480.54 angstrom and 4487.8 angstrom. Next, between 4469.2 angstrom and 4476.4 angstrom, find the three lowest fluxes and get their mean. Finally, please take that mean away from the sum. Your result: 5.45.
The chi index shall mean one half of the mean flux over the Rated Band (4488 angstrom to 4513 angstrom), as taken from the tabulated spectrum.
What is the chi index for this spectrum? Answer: 0.423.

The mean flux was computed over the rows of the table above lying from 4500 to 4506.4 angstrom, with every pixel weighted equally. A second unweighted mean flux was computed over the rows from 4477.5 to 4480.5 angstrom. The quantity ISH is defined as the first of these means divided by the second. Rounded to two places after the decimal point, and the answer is 0.95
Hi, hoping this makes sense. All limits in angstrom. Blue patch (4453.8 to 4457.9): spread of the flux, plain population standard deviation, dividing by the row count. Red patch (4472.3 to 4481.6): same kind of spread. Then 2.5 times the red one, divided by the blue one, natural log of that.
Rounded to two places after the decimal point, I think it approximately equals 1.34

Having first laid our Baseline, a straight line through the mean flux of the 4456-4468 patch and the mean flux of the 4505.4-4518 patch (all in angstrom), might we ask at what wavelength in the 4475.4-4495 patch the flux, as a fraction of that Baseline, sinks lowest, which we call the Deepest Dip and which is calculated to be 4489.32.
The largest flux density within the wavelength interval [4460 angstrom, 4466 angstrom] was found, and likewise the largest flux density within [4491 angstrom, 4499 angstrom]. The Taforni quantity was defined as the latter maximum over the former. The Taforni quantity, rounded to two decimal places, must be 1.20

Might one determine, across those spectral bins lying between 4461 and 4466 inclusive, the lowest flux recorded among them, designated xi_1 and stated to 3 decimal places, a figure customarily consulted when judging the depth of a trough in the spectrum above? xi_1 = 0.646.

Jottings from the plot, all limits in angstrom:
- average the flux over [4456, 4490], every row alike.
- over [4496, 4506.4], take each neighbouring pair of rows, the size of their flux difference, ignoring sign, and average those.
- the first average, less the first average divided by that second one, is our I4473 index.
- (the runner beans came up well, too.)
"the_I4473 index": -4.5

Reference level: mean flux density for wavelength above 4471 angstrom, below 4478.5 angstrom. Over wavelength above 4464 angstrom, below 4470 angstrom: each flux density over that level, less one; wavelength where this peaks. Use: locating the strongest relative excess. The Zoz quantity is 4465.61 angstrom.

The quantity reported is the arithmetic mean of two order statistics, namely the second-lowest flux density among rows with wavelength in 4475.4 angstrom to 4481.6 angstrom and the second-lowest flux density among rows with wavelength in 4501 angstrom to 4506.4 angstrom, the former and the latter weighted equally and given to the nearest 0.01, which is 0.77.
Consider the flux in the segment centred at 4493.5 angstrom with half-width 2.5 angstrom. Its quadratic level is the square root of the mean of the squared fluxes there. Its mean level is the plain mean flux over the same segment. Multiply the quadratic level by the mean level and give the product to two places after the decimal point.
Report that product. 0.87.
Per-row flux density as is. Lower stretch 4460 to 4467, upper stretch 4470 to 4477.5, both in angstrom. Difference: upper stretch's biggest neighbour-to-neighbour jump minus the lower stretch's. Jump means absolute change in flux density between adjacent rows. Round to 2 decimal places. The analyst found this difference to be 0.08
